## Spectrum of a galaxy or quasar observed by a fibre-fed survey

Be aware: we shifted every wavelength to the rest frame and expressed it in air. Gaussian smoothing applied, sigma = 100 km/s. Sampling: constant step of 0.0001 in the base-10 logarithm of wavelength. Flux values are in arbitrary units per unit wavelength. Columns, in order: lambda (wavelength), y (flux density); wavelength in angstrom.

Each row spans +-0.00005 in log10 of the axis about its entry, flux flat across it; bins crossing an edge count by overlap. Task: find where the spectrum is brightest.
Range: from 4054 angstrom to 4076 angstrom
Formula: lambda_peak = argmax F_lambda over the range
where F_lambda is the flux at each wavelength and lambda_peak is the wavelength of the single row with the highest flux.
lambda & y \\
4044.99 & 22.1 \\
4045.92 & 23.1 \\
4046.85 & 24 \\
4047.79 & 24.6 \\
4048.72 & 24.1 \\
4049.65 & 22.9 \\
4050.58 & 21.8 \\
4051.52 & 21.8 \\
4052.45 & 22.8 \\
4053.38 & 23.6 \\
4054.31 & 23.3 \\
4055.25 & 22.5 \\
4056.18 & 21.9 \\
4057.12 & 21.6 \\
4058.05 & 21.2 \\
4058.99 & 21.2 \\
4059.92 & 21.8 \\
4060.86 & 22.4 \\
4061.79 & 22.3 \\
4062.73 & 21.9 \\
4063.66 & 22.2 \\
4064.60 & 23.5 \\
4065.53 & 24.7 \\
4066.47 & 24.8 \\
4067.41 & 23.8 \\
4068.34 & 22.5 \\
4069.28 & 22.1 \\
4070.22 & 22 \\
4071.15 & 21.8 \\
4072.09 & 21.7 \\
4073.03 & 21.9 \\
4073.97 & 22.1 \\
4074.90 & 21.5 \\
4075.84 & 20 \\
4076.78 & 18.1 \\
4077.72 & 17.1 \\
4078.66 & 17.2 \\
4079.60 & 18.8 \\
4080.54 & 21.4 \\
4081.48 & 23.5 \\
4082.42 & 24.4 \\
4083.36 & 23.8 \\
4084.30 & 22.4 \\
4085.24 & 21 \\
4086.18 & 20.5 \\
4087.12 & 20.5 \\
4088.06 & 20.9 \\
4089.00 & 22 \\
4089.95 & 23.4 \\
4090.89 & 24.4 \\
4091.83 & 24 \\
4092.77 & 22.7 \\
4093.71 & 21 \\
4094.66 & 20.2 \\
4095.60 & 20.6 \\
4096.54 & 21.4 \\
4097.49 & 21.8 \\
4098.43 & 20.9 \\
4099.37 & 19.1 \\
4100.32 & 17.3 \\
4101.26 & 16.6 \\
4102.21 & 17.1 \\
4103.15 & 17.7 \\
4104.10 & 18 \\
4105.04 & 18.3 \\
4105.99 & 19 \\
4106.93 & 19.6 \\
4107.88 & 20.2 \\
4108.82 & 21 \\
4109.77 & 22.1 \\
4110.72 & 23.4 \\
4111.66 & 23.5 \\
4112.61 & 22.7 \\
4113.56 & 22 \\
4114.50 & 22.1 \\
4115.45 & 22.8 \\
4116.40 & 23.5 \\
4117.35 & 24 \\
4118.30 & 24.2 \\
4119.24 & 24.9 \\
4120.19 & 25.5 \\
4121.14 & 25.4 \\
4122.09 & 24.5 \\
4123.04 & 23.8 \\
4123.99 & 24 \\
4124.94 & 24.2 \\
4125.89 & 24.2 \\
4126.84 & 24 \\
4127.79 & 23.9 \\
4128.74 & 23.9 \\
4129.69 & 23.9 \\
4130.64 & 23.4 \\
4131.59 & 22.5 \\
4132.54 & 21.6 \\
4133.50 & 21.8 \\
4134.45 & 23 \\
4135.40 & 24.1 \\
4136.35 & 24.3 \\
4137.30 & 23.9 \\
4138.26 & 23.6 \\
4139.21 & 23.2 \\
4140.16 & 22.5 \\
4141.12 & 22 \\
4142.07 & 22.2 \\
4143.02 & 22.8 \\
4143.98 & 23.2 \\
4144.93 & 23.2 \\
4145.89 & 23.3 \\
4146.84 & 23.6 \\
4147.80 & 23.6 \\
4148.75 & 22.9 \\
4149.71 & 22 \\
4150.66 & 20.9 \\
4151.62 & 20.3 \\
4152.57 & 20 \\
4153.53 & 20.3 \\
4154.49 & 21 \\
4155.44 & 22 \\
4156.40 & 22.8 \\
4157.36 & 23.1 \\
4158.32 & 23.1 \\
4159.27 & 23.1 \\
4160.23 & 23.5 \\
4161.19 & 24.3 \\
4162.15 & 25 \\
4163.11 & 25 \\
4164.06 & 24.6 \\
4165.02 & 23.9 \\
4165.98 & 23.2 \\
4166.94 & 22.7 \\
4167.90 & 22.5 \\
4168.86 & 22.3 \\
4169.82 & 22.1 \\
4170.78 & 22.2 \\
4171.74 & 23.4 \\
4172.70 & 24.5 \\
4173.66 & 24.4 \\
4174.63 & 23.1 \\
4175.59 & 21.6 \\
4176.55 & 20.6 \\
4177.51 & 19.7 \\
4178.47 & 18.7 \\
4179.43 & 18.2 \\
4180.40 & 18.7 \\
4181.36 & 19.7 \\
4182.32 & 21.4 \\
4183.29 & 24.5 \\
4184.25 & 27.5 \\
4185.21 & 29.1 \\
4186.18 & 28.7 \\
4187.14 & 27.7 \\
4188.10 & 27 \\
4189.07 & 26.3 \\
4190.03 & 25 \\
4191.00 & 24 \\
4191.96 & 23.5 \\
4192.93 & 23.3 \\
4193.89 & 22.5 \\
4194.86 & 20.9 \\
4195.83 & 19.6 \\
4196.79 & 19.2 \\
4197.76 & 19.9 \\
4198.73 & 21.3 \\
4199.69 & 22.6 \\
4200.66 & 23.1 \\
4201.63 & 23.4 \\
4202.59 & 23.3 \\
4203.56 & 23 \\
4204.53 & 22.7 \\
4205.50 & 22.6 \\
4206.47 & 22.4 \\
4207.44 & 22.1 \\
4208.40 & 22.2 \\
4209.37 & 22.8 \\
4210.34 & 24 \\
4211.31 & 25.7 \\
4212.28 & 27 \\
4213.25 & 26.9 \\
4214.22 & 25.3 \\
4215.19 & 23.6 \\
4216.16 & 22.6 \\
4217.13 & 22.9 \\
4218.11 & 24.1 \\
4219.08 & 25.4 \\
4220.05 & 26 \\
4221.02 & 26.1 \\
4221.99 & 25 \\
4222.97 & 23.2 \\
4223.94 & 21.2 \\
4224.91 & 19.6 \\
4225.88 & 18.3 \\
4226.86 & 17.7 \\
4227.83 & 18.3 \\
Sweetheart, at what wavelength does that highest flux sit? 4066.47 angstrom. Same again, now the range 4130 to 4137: 4136.35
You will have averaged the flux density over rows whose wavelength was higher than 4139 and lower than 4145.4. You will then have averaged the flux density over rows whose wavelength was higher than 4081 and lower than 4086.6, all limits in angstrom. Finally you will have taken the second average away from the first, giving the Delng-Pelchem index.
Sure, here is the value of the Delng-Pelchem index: 0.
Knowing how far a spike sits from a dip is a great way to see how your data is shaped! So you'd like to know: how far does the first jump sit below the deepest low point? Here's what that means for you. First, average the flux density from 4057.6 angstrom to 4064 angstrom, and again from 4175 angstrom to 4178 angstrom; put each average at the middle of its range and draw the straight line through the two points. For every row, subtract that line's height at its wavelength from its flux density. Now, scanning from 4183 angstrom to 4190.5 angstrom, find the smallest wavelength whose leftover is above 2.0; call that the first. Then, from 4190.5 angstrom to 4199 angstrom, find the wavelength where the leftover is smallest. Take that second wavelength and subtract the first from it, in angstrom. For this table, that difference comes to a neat 13.5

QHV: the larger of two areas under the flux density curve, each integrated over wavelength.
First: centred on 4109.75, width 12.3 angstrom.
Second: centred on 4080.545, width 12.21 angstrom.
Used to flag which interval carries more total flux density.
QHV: 260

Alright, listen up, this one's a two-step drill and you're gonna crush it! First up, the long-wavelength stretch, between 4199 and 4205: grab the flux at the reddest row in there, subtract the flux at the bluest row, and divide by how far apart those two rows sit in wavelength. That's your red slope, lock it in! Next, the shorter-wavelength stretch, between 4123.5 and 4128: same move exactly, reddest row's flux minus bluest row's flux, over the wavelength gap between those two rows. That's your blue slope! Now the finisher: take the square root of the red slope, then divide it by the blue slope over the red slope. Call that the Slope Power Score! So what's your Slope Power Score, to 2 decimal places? -0.11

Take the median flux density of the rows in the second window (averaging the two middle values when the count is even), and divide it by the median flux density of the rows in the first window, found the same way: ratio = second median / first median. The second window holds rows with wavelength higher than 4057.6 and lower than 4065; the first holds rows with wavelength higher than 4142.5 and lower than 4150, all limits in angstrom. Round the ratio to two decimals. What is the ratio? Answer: 0.95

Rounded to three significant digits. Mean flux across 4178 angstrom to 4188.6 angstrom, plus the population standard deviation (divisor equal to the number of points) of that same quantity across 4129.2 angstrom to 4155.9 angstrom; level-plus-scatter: 24.9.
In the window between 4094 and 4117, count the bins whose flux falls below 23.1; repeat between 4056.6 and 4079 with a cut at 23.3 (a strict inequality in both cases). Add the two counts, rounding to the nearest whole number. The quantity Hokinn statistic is 41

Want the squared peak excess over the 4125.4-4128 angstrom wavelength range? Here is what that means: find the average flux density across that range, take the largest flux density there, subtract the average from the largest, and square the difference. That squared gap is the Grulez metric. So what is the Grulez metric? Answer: 0.0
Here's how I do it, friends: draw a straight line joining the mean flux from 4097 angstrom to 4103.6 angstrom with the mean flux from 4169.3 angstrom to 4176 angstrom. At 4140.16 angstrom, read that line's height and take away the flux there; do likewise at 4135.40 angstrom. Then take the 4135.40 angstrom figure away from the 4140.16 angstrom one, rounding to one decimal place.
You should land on 1.9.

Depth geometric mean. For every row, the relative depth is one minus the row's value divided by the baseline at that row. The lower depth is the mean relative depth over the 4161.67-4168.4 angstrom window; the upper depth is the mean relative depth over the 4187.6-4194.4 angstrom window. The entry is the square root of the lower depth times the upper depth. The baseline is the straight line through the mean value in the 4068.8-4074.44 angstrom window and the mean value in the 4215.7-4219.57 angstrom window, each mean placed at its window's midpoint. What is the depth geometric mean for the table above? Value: 0.039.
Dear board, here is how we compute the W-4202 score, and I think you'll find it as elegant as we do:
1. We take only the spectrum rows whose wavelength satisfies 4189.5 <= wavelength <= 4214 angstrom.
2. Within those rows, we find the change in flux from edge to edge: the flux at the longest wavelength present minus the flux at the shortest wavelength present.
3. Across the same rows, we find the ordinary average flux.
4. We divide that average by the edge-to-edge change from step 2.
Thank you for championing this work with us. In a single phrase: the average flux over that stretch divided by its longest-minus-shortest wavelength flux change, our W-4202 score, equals 12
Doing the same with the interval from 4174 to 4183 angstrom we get -12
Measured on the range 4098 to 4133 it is 31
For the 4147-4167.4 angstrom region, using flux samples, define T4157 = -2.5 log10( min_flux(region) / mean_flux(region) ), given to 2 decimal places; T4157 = 0.14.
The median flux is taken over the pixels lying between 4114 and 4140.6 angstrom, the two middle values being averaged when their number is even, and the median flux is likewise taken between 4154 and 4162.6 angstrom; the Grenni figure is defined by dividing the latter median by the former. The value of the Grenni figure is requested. 0.967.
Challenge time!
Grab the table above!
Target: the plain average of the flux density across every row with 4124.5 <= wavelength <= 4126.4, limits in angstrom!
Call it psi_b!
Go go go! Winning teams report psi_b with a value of 24.2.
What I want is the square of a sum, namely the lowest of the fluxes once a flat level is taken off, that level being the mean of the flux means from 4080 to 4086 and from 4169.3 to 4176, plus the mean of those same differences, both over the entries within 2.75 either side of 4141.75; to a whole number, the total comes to 1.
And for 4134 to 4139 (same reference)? 1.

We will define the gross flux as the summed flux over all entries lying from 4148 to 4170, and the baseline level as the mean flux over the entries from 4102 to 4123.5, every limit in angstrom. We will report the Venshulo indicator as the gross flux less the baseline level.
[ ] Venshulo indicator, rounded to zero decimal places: 499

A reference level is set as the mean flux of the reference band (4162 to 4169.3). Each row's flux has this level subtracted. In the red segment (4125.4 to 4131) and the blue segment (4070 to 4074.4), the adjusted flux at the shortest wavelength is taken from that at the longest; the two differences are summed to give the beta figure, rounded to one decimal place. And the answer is -0.7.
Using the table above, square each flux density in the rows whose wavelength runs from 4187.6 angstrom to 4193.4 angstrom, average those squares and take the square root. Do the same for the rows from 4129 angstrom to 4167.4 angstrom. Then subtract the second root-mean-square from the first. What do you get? 2.0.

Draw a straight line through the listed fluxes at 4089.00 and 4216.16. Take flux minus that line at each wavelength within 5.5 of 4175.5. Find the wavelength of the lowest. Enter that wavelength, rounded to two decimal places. 4179.43 angstrom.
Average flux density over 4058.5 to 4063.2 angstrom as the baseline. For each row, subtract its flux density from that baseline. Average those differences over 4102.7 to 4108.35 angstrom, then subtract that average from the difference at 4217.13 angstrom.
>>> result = -4.1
